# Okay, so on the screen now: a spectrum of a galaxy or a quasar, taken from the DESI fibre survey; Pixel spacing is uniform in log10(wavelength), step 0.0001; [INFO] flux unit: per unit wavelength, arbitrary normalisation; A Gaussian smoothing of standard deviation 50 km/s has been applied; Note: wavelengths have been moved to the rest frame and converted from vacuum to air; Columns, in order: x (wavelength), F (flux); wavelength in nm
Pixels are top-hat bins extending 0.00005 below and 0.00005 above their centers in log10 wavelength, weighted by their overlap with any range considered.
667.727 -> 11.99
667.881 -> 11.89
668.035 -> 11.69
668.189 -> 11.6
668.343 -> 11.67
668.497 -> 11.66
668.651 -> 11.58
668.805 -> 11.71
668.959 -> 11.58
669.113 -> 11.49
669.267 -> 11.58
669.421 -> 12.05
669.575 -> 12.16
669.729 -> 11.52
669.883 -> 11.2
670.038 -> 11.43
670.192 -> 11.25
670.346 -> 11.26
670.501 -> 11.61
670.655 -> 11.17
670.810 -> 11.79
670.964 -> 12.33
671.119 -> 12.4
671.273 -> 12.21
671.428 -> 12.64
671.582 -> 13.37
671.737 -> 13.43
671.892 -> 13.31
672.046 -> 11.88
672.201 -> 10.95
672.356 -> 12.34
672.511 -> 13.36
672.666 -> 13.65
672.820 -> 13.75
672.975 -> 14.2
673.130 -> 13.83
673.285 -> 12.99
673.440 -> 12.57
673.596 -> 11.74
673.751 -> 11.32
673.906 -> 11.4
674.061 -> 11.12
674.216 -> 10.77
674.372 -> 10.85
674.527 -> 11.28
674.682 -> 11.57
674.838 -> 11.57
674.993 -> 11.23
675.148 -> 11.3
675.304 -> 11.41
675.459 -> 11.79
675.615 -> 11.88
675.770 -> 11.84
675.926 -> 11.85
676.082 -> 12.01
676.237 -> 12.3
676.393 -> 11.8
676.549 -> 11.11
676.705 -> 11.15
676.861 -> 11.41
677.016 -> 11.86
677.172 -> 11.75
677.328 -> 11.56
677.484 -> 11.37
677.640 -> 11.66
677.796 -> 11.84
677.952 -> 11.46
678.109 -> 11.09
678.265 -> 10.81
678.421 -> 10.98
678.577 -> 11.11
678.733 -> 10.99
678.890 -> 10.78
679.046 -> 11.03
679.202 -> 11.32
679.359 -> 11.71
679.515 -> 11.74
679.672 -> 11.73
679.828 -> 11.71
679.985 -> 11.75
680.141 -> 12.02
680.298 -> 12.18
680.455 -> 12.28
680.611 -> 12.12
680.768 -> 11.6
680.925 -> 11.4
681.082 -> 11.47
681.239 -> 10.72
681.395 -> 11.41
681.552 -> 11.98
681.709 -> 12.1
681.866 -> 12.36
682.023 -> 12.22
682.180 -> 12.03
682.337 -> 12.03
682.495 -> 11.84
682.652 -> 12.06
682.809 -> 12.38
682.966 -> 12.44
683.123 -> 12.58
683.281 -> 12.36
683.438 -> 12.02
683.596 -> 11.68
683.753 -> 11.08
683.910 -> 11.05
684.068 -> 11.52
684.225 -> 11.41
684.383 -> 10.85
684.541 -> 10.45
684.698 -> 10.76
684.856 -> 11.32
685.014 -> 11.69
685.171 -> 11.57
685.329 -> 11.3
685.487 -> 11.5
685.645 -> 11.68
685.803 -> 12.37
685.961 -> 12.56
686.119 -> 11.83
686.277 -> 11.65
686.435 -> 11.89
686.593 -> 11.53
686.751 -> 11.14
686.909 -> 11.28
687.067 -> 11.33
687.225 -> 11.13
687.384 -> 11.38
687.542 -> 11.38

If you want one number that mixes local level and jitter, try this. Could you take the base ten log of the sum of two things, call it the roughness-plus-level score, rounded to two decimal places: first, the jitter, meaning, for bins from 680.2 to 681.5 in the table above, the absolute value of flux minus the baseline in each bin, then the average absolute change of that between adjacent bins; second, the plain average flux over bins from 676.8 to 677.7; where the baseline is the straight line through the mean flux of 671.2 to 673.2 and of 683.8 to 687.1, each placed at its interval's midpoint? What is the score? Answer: 1.08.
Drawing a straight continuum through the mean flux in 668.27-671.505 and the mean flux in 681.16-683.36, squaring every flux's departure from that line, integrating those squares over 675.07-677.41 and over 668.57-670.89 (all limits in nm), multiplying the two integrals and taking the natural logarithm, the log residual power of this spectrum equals -2.4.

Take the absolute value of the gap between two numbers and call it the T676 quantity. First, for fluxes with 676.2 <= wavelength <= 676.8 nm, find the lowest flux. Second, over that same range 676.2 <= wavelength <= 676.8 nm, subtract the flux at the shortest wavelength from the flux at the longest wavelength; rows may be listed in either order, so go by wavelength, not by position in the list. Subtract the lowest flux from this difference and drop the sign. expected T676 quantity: 12.3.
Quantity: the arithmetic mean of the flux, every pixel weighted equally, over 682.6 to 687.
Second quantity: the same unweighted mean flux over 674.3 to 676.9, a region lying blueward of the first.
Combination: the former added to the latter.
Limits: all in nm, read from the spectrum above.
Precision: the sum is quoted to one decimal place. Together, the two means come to 23.2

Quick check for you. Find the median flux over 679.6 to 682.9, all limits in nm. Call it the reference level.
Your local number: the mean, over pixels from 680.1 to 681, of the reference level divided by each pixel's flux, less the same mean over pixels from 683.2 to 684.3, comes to -0.031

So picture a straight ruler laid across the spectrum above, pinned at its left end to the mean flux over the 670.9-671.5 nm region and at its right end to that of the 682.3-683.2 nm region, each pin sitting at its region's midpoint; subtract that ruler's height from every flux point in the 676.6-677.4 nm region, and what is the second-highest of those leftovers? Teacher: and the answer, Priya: -0.56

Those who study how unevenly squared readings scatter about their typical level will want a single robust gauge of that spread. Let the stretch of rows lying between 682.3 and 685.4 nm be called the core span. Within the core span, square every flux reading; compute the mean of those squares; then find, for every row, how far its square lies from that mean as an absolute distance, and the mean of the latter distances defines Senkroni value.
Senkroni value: 11.3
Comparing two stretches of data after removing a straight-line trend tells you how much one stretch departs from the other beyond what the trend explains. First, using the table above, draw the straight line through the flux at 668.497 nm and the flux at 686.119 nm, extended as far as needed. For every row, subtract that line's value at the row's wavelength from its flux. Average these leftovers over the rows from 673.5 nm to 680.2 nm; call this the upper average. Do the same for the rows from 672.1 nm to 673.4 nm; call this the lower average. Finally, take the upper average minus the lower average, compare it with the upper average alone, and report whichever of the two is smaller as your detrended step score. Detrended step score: -1.7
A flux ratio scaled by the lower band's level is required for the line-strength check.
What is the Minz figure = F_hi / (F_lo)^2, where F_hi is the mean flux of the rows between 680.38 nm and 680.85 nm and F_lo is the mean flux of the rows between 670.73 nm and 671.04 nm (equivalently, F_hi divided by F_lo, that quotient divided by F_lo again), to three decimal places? 0.083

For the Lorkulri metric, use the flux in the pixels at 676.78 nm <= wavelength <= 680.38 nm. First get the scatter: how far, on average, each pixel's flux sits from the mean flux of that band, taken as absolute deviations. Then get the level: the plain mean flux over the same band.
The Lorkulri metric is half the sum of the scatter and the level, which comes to 5.90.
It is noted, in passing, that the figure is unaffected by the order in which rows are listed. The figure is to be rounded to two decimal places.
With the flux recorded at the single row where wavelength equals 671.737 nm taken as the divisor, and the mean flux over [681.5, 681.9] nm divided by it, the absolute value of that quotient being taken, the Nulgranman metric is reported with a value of 0.90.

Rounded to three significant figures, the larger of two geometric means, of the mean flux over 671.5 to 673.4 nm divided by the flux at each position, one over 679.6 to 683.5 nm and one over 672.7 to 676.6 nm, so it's 1.10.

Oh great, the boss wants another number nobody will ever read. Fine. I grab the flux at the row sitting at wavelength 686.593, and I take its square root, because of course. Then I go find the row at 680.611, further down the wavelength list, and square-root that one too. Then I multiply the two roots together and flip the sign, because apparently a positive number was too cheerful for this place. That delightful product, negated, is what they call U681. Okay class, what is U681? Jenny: -11.8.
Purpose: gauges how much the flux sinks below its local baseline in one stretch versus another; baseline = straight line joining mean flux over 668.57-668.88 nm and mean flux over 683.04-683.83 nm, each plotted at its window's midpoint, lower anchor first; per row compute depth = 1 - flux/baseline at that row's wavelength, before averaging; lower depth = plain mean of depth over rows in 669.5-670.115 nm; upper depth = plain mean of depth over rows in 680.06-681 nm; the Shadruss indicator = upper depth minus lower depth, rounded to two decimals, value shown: -0.01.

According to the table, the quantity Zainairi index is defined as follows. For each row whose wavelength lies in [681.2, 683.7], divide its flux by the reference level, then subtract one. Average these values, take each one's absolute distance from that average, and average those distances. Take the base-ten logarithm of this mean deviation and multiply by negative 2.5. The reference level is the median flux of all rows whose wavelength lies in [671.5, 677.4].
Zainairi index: 3.97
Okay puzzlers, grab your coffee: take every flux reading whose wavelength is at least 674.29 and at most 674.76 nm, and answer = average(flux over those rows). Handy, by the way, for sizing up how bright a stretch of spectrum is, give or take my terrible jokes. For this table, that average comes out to 11.2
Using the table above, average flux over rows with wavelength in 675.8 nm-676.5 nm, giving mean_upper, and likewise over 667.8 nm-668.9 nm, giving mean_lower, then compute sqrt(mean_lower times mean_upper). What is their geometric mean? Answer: 11.8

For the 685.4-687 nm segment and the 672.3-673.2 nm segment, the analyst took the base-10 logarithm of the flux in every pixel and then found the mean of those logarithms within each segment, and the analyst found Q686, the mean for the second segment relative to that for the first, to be 1.06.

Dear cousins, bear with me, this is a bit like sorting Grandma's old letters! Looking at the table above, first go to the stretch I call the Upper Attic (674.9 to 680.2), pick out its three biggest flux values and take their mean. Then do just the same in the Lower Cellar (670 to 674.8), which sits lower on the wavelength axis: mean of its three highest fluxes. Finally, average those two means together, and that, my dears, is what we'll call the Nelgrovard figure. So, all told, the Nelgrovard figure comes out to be 13.0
